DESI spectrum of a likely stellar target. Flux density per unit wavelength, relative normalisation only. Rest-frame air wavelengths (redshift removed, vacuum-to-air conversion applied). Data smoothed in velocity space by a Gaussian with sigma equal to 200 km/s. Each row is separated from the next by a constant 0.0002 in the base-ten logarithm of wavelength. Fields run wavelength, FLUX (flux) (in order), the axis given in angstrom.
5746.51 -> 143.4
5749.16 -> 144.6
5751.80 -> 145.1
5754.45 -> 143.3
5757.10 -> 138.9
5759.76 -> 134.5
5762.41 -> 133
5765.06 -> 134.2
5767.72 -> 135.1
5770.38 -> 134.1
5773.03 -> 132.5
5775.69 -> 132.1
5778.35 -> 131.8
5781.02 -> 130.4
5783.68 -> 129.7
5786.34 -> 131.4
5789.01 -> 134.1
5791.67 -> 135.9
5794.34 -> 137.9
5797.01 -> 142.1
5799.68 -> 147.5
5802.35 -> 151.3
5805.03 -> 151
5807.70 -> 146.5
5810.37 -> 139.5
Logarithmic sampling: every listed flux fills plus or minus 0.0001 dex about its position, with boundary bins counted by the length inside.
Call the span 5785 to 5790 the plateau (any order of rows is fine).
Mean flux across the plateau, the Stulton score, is 133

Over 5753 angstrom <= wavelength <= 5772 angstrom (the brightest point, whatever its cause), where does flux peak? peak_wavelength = 5754.45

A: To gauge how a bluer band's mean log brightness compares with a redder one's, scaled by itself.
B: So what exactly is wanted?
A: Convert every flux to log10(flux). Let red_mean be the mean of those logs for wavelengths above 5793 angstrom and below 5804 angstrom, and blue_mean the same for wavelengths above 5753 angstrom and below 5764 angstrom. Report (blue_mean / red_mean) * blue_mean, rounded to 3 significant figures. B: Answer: 2.12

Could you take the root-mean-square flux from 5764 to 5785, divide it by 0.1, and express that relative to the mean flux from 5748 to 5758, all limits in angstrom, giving 9.3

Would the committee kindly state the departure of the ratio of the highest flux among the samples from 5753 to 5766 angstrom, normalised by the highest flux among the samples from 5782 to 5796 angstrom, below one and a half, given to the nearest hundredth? 0.46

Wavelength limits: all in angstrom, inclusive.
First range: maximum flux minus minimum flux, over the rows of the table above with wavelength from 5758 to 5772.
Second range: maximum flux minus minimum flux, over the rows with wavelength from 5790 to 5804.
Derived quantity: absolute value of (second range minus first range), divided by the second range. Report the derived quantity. 0.86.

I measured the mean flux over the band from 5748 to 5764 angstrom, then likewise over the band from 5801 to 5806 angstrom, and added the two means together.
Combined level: 291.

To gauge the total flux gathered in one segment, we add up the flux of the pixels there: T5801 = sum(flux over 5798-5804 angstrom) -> 299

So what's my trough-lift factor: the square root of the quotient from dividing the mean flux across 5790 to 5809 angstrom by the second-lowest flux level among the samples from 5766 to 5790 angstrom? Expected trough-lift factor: 1.05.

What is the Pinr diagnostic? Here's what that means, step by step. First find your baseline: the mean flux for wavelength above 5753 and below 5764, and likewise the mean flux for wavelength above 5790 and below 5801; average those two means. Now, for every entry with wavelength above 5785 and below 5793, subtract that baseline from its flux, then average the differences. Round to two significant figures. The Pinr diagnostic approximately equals -5.3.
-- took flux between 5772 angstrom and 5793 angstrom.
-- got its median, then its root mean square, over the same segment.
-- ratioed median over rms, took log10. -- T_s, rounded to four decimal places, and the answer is -0.0010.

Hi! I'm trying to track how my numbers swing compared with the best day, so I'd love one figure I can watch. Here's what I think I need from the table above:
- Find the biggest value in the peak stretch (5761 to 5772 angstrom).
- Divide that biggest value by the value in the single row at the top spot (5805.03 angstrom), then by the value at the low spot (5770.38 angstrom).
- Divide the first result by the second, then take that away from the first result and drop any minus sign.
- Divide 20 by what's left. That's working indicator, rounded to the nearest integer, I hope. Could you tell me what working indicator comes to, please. 3020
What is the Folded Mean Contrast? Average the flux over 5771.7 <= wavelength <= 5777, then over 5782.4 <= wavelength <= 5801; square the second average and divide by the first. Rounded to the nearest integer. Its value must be 142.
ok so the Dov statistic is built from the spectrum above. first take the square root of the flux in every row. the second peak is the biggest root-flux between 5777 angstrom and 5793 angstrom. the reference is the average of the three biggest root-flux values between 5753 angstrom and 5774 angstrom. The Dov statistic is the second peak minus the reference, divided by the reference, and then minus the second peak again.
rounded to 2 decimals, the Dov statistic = -11.67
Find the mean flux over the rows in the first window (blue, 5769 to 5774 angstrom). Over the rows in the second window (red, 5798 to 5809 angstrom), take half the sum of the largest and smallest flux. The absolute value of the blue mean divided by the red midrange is 0.90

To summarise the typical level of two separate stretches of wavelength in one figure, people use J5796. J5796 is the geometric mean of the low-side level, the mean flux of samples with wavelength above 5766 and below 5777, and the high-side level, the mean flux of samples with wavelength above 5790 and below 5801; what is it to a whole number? 137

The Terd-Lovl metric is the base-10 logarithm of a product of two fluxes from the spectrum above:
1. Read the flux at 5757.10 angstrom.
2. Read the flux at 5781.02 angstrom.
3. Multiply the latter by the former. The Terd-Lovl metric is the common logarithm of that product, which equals 4.26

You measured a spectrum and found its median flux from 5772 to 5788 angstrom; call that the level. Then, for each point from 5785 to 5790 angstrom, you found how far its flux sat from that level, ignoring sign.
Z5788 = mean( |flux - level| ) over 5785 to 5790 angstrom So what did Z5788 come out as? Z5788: 1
